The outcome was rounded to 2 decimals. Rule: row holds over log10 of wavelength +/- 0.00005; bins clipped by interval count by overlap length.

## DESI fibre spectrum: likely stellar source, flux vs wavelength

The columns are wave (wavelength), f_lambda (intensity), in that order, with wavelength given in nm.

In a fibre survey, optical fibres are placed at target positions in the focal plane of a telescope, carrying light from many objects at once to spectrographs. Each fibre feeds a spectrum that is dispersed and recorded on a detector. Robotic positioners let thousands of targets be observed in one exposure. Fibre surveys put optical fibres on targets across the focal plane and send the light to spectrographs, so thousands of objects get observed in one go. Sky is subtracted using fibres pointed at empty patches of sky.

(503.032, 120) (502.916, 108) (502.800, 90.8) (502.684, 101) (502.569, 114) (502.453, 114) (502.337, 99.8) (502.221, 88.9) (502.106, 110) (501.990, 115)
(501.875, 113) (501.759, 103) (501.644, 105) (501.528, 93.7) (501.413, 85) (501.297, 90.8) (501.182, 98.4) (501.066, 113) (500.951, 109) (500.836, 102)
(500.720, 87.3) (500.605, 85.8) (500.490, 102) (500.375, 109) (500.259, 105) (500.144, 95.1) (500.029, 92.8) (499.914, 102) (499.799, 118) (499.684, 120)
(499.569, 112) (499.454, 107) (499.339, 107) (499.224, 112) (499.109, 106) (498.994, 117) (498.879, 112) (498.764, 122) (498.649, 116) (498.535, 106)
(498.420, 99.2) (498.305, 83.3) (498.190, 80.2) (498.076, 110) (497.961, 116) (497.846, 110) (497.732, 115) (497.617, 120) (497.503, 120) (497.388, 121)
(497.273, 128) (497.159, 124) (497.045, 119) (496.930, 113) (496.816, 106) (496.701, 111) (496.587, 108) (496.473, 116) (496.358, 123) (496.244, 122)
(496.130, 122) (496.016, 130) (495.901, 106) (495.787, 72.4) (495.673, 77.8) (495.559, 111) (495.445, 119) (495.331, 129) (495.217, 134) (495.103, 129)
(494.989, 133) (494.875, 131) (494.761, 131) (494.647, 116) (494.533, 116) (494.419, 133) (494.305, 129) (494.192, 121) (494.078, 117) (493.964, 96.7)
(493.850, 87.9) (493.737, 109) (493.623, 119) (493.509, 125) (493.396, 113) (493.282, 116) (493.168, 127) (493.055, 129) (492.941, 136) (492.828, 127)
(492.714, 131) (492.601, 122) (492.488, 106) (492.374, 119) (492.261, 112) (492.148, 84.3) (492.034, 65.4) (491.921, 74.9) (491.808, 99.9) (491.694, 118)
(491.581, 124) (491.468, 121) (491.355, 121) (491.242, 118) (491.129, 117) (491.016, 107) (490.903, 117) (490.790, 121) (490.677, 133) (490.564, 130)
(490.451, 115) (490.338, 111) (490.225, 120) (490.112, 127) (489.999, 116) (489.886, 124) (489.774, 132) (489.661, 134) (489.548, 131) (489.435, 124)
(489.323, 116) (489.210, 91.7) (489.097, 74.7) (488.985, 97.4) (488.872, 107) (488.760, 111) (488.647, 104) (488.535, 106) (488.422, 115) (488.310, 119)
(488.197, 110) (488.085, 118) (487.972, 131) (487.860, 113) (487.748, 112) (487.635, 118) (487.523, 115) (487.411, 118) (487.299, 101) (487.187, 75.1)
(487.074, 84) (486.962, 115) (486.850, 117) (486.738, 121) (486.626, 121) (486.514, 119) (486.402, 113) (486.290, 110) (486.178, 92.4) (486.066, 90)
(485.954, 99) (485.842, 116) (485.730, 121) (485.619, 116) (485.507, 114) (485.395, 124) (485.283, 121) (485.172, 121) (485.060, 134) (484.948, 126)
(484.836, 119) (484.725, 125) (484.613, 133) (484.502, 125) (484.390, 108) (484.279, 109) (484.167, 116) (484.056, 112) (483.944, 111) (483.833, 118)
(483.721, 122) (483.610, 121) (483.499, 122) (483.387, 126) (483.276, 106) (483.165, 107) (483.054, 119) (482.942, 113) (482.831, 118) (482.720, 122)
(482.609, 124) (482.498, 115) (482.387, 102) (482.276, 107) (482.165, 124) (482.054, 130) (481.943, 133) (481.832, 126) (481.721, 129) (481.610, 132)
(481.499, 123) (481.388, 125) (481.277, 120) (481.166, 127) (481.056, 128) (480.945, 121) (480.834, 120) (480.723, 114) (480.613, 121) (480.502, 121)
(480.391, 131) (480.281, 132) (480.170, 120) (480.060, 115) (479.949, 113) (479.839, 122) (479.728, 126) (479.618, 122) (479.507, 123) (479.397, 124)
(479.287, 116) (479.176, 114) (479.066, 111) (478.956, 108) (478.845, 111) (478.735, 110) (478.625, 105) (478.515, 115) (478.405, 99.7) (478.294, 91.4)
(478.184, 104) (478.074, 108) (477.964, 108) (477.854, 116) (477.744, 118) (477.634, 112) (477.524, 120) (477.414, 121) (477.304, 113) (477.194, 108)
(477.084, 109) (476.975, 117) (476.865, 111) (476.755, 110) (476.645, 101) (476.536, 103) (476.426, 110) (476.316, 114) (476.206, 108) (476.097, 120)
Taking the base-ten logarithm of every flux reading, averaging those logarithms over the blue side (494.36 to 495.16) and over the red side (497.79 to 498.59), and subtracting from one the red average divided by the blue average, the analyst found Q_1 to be 0.05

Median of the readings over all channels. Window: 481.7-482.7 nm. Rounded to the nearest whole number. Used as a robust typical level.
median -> 124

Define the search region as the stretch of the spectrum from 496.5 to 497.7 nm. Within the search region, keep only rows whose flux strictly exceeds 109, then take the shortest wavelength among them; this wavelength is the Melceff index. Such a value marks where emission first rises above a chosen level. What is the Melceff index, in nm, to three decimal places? 496.701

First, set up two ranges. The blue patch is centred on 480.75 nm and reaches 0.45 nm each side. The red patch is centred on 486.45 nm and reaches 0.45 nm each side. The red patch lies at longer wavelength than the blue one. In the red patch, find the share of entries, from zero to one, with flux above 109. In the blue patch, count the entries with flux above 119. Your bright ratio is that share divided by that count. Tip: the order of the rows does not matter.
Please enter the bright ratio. 0.11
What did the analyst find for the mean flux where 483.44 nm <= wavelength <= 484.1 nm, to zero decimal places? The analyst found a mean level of 118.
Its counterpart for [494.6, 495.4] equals 129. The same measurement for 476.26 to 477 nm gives 109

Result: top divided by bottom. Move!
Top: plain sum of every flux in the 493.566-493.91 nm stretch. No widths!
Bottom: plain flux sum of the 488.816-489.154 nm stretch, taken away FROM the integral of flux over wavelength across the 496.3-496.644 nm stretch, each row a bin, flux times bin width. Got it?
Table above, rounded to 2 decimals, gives -1.32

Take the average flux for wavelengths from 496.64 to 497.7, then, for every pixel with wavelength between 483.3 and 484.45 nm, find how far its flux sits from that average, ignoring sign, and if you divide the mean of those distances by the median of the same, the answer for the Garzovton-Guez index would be 1.1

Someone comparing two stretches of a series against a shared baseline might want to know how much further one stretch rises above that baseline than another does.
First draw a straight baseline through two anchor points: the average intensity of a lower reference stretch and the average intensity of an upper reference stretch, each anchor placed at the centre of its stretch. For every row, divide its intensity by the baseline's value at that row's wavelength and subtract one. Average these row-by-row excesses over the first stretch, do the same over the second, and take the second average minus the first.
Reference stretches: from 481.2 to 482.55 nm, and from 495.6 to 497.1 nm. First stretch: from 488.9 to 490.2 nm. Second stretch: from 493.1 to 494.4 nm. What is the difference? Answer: 0.03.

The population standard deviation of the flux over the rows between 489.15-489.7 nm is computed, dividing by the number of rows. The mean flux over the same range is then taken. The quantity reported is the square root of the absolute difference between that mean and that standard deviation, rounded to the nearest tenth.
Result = 10.2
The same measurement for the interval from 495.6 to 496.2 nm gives 8.9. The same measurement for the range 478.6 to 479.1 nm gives 10.3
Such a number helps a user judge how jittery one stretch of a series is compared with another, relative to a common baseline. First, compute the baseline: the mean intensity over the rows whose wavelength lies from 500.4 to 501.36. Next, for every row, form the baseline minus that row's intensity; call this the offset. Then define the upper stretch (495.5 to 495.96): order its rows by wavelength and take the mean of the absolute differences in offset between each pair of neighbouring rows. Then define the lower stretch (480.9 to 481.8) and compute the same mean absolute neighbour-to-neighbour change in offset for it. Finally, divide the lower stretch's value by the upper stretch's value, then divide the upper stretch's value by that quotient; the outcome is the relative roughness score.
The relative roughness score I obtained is 119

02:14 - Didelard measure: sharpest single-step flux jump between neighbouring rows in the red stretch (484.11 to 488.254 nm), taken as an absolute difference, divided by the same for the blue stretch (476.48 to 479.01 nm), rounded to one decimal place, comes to 2.0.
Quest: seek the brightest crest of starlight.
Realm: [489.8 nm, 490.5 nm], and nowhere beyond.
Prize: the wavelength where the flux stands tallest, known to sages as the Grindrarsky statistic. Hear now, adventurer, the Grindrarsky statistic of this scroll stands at 490.112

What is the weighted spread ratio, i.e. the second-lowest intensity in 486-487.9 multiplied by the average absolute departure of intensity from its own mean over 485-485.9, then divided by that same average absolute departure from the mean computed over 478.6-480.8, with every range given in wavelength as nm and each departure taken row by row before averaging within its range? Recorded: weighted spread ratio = 56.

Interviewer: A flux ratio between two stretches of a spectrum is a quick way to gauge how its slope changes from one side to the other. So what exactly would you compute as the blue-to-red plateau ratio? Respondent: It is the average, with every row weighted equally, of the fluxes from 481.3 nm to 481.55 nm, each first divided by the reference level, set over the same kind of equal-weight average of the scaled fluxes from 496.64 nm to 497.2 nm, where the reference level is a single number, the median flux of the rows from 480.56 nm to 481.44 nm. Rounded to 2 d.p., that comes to 1.08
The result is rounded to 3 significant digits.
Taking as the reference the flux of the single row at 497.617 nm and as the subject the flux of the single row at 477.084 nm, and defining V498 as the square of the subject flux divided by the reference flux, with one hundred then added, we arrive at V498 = 199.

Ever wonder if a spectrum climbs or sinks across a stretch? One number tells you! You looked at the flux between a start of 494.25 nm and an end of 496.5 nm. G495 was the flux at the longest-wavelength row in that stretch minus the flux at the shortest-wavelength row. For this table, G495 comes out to -13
